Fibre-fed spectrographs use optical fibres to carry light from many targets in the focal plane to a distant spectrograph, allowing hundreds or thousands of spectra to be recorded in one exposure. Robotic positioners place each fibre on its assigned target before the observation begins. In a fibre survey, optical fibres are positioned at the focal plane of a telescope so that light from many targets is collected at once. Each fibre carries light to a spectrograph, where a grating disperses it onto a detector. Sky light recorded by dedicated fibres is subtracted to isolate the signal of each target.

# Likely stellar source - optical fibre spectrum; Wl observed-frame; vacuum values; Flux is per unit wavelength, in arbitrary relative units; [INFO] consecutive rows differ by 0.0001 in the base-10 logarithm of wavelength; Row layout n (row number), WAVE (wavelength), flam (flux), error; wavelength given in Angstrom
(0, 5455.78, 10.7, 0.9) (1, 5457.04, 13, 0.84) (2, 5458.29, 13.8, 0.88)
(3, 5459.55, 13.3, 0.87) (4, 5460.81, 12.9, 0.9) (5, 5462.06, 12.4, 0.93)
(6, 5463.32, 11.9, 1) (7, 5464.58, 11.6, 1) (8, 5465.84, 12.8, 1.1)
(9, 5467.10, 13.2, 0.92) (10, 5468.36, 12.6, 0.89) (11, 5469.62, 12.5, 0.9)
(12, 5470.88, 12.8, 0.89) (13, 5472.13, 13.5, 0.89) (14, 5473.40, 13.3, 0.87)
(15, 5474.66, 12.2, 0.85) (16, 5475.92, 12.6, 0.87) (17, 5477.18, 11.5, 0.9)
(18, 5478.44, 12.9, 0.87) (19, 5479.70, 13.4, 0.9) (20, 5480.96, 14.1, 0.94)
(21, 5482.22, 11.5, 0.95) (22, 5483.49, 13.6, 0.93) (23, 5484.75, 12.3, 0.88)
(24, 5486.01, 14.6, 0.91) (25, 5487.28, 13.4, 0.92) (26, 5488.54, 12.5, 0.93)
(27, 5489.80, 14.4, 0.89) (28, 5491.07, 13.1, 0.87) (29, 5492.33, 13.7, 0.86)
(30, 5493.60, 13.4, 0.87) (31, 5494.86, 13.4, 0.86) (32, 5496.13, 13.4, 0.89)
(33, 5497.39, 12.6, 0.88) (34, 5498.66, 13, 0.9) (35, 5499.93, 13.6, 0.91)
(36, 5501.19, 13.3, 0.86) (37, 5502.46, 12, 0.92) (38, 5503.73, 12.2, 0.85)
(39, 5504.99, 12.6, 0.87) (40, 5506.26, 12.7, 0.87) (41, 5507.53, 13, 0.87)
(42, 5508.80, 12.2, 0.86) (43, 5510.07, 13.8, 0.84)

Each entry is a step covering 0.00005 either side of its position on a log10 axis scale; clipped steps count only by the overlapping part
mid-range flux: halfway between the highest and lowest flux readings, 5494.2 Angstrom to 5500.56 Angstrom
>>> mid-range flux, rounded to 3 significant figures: 13.1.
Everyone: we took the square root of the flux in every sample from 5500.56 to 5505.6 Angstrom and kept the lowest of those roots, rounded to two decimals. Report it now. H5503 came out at 3.46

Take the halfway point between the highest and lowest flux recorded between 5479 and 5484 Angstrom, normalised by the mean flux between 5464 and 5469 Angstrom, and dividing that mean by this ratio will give 12.3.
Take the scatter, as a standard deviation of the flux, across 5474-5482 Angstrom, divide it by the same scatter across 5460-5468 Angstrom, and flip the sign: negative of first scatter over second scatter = -1.47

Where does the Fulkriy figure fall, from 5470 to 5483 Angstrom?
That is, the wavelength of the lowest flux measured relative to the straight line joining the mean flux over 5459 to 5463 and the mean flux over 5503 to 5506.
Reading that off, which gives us 5477.18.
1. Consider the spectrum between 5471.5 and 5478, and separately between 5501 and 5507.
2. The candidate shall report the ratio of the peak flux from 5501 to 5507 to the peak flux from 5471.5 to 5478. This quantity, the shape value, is 0.99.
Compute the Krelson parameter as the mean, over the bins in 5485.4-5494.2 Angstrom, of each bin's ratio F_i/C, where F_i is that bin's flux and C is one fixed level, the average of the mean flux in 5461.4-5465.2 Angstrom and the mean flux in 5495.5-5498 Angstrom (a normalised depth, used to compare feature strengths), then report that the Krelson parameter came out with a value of 1.09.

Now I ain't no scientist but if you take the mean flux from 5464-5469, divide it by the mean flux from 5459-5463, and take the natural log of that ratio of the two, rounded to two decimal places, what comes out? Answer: -0.02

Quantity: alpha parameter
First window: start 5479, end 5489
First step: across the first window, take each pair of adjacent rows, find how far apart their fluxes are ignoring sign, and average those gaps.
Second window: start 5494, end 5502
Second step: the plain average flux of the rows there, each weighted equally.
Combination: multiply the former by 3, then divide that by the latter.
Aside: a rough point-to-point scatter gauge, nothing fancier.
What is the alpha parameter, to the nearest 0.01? 0.36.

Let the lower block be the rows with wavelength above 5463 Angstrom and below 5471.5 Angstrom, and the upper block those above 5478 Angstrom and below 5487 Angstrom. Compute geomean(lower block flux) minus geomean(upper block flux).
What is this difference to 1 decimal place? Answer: -0.7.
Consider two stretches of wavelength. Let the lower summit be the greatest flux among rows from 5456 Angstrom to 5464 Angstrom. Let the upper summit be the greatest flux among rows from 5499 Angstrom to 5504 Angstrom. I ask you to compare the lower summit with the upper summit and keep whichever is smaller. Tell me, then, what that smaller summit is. 13.6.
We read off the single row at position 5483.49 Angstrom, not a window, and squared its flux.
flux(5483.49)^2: 185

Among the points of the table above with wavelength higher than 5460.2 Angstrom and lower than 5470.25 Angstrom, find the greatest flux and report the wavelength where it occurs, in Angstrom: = 5467.10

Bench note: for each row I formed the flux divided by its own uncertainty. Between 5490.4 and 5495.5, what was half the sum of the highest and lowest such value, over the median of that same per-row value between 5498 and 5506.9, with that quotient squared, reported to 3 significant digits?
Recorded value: 1.14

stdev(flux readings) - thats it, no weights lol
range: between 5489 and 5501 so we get 0.5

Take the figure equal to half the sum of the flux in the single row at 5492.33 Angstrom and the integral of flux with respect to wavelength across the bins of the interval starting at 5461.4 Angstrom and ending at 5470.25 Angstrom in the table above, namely 62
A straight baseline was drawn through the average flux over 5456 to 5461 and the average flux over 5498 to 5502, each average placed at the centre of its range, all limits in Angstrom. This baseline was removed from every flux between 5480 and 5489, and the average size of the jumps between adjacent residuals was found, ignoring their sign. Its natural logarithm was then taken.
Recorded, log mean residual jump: 0.6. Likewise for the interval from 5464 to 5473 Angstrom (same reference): -0.6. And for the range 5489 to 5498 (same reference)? -0.7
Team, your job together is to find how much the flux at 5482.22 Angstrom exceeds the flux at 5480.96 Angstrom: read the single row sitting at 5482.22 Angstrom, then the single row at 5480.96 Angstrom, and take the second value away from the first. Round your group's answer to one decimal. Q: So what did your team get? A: -2.6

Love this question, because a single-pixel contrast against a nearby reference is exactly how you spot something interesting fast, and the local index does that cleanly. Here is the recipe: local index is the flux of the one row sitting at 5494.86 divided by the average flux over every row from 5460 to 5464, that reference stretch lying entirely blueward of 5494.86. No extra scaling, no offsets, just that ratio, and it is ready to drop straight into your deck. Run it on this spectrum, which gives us 1.08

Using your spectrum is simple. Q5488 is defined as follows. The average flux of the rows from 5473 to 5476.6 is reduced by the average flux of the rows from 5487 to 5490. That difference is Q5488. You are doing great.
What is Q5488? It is -0.7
